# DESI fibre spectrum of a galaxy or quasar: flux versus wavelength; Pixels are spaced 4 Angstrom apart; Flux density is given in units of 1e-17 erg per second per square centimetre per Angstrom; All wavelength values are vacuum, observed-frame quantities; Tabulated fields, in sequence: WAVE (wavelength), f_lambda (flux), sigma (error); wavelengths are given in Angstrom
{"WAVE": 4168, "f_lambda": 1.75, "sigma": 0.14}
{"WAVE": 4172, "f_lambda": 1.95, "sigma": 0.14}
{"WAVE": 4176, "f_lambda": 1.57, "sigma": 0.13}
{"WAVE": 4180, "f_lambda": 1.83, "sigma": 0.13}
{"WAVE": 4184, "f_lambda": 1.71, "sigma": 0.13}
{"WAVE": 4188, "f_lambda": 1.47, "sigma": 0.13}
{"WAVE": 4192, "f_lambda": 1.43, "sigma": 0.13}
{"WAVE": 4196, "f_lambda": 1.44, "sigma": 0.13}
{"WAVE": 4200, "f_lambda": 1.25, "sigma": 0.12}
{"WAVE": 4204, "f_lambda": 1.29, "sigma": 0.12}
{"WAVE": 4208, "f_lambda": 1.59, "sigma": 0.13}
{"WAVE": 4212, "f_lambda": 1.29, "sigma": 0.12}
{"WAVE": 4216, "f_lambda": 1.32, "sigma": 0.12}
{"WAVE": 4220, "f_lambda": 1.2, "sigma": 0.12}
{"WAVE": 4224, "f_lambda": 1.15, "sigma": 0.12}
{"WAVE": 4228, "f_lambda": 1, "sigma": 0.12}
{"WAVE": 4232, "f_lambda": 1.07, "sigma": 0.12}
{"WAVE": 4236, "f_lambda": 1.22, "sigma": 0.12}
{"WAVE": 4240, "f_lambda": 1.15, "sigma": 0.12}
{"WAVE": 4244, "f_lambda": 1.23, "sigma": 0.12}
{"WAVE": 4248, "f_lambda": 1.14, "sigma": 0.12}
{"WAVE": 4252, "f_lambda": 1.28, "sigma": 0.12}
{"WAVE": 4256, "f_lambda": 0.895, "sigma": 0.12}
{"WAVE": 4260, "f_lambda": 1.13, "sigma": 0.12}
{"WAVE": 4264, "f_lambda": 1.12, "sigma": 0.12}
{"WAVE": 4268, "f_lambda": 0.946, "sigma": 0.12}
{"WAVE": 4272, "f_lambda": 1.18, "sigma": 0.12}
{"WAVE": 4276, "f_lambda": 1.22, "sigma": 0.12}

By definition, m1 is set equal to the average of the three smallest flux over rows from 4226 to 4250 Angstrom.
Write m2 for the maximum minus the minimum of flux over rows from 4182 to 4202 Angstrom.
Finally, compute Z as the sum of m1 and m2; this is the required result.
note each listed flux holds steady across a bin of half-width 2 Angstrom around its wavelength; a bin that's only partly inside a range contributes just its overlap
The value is 1.53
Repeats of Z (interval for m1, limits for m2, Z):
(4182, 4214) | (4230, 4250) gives 1.44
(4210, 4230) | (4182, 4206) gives 1.58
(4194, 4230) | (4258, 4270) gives 1.30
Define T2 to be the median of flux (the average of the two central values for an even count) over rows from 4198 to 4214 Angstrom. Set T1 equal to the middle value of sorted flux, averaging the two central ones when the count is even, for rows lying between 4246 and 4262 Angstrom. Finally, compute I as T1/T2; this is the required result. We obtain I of 0.88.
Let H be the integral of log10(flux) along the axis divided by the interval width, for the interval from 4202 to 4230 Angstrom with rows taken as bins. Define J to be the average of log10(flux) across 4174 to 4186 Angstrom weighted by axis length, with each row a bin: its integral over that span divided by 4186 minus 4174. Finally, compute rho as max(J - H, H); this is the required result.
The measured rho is 0.13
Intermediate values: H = 0.10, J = 0.23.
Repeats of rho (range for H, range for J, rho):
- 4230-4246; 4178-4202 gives 0.11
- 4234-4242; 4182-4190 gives 0.13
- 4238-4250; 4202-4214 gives 0.07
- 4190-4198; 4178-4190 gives 0.16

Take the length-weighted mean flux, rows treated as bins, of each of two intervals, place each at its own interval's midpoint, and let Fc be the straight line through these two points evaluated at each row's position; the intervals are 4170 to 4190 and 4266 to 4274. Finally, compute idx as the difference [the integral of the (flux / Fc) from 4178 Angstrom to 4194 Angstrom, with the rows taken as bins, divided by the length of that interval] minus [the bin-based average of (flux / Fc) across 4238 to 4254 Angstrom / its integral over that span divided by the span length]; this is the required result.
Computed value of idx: -0.007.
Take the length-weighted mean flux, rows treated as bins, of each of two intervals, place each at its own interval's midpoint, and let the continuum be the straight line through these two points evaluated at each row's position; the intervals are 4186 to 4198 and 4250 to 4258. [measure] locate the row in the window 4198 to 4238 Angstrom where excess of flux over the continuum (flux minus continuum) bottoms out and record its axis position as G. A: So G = 4228 Angstrom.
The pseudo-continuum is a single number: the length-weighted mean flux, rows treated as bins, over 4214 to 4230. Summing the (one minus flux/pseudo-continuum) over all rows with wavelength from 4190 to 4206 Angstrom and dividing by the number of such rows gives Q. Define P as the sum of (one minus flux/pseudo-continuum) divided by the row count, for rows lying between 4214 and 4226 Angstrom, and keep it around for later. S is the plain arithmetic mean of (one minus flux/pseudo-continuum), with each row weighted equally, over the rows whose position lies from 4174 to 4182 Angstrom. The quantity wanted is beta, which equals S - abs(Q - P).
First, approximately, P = -0.05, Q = -0.16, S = -0.46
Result -0.6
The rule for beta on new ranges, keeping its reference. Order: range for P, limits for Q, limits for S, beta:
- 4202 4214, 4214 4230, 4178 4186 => -0.7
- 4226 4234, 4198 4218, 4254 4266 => -0.2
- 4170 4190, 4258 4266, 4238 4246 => -0.5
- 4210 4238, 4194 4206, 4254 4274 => 0.0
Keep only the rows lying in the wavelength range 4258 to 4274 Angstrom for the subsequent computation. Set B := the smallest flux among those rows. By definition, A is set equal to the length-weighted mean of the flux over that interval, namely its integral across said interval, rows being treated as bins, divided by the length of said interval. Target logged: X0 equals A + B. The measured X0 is 2.04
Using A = 1.09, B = 0.946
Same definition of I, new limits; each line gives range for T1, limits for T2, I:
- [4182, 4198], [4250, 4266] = 1.29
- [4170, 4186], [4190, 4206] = 1.30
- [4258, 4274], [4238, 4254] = 0.95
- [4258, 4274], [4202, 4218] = 0.86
